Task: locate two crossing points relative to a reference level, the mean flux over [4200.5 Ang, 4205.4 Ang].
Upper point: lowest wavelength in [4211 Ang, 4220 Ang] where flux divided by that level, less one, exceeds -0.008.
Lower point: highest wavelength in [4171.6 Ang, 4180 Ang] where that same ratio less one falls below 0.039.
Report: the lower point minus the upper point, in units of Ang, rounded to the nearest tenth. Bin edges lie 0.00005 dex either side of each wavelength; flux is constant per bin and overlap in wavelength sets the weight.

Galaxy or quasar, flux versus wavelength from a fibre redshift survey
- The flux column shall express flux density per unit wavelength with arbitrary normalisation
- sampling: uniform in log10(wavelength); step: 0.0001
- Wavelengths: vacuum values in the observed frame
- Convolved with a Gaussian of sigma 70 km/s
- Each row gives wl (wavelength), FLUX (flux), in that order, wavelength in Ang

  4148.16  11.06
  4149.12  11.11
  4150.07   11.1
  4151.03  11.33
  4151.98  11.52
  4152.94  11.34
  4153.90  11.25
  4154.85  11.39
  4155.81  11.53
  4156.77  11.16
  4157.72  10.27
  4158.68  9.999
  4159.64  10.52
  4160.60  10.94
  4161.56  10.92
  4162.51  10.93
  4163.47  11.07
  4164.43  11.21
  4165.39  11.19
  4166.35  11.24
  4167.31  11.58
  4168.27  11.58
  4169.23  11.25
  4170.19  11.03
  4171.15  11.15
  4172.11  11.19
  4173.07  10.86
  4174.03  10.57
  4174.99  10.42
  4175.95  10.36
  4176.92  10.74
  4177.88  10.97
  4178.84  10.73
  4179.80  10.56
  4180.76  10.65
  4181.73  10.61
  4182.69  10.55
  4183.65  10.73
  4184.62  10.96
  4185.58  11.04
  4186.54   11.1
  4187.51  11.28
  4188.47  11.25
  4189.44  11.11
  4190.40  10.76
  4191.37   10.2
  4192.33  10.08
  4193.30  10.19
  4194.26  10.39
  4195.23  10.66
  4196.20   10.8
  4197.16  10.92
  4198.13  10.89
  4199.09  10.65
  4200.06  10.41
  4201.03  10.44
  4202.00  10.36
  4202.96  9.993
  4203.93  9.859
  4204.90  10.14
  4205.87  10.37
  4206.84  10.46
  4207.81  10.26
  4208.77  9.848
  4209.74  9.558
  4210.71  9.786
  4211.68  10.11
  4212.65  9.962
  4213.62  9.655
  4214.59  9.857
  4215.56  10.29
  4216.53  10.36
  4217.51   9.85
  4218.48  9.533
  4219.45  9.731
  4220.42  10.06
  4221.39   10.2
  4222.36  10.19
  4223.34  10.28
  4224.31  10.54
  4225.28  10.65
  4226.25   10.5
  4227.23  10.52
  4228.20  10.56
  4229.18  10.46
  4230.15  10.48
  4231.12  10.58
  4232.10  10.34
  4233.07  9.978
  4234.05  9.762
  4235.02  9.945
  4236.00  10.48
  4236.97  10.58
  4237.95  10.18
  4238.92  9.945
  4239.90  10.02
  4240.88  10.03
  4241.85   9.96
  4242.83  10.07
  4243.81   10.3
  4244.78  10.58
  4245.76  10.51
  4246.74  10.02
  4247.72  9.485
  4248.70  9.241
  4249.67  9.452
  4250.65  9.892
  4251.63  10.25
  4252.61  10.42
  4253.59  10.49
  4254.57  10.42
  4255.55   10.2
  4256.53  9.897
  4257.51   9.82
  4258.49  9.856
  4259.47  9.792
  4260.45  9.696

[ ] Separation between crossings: -35.7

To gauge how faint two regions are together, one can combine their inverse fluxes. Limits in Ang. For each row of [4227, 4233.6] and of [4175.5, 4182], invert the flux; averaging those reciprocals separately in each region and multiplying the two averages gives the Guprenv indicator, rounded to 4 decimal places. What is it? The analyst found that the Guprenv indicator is 0.0090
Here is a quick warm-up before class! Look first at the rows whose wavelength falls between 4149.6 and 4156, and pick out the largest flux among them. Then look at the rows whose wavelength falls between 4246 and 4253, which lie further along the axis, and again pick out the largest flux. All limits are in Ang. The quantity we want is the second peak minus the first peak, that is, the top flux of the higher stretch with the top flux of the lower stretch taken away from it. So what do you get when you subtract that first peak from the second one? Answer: -1.1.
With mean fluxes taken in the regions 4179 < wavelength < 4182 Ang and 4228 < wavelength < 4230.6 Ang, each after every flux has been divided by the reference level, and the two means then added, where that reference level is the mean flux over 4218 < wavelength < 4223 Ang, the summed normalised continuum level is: 2.12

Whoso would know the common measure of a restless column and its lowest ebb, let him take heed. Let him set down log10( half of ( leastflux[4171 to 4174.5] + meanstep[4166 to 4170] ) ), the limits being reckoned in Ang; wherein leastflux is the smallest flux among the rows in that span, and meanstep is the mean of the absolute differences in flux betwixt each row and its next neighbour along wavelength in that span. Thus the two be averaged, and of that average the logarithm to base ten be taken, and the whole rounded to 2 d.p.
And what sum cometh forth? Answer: 0.73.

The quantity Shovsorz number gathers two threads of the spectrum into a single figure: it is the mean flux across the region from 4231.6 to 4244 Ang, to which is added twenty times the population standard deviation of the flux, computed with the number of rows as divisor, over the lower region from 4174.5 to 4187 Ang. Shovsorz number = 14.6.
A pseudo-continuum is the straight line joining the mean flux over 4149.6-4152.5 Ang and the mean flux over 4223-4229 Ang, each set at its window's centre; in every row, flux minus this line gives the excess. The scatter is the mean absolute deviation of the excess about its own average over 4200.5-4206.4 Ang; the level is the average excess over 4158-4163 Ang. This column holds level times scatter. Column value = -0.11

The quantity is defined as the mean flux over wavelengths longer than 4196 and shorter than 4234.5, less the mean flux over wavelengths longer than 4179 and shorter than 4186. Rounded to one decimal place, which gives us -0.5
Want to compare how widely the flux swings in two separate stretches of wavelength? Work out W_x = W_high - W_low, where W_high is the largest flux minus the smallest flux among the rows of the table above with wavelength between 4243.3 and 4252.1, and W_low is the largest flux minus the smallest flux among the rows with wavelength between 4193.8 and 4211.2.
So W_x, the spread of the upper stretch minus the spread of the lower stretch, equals -0.02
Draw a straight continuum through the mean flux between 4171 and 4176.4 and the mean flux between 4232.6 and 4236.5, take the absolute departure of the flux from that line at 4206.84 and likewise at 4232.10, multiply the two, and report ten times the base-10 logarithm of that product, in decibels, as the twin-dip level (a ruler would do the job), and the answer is -16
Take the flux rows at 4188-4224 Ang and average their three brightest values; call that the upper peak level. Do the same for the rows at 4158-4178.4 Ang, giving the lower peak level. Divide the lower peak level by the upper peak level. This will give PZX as 1.03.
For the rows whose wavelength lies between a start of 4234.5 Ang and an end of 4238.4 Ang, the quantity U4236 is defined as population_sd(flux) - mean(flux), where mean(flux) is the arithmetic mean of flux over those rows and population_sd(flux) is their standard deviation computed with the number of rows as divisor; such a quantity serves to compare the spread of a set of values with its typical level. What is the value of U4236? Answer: -10.05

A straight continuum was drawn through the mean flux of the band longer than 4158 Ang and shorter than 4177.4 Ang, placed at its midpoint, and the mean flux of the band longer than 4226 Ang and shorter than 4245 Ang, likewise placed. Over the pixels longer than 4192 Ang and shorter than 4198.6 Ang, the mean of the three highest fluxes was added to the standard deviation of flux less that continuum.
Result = 11.2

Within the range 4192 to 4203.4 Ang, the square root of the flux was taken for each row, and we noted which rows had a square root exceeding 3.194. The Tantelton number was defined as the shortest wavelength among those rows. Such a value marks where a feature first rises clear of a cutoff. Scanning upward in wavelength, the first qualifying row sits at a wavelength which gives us 4194.26 Ang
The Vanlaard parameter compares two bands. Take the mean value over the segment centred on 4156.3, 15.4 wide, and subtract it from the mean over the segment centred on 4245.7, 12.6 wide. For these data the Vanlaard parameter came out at -1.0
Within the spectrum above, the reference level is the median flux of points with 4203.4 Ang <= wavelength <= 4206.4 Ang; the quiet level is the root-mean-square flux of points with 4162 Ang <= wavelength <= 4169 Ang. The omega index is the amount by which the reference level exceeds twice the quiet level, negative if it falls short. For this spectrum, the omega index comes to -12.4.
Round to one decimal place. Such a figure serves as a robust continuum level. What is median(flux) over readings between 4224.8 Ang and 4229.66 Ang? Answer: 10.5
